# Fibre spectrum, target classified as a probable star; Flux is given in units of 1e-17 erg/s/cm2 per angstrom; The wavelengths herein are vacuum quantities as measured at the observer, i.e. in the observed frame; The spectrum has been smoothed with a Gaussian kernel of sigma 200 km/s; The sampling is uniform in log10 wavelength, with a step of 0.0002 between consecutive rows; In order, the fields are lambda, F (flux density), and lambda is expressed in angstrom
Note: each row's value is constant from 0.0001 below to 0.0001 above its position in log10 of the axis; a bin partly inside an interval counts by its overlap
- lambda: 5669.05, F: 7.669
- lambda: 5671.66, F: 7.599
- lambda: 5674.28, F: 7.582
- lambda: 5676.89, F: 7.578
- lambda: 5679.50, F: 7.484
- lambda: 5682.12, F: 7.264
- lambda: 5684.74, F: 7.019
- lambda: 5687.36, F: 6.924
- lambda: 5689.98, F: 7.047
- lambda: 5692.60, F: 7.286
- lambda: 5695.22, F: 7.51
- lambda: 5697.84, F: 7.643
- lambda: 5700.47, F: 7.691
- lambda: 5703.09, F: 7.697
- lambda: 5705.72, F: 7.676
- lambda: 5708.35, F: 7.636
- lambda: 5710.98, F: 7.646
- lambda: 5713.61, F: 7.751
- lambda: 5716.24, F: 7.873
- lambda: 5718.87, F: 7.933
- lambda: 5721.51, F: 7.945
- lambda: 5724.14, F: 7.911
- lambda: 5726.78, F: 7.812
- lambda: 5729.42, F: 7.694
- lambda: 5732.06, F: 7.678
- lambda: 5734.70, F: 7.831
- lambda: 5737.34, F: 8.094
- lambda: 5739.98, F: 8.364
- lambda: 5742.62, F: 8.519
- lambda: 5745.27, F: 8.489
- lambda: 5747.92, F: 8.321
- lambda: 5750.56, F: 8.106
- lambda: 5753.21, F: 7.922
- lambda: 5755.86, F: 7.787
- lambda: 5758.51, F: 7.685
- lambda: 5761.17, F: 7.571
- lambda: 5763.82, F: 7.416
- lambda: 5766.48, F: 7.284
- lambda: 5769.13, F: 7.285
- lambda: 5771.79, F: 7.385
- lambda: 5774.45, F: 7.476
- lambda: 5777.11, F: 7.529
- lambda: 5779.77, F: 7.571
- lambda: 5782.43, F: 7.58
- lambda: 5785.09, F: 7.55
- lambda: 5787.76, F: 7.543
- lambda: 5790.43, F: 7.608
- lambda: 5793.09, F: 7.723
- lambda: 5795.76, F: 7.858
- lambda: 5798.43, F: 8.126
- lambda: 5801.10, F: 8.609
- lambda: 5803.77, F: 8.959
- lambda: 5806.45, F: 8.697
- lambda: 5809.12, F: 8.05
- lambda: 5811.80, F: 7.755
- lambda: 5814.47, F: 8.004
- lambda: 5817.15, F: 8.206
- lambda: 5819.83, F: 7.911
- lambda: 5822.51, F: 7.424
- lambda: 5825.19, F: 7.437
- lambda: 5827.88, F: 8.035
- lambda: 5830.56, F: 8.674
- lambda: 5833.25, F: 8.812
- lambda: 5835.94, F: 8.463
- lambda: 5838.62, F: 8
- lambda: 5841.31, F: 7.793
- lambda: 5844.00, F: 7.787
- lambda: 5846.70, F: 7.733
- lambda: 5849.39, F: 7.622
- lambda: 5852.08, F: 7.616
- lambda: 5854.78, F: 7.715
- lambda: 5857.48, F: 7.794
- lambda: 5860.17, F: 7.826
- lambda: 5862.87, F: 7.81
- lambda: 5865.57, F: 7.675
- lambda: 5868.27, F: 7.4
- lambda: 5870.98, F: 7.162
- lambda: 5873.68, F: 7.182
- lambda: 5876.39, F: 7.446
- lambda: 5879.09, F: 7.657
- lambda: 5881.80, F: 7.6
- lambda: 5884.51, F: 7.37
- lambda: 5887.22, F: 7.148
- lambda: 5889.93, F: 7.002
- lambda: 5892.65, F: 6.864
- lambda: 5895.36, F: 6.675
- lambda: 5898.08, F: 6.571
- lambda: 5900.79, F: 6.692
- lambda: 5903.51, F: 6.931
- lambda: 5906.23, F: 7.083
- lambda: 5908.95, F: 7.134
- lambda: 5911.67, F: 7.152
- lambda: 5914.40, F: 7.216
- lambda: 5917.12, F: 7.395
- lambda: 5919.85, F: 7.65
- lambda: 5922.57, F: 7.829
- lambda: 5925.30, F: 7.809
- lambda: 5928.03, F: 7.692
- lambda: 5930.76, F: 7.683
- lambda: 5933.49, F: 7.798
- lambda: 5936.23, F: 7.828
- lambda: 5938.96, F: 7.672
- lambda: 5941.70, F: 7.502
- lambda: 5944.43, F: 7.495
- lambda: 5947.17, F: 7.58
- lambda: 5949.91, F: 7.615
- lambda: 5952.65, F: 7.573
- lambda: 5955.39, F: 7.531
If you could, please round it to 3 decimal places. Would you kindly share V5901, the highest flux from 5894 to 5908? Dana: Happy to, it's 7.083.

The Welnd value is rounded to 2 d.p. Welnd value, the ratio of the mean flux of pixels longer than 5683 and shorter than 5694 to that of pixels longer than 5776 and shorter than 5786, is 0.94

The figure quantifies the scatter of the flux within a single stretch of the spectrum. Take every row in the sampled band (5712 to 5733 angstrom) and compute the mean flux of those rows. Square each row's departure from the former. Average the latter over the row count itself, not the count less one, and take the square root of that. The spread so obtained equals 0.10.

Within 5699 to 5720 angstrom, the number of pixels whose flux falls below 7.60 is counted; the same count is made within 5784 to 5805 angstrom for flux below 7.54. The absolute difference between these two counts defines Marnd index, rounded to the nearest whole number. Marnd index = 0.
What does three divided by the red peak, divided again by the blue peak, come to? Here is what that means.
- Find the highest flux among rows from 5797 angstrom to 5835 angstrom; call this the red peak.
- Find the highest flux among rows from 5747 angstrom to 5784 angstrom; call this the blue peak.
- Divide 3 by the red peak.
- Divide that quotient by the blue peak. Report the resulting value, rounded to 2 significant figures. 0.040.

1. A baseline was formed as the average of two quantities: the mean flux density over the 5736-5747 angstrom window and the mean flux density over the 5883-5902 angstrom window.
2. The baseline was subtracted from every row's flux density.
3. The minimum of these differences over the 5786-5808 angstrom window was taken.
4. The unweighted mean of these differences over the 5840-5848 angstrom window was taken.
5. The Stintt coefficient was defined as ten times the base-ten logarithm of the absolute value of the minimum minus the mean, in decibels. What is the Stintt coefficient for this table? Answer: -6.4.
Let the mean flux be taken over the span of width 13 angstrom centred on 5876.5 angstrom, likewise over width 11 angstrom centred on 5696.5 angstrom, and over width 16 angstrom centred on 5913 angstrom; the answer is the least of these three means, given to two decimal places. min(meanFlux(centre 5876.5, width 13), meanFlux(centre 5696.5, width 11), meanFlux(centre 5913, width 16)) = 7.27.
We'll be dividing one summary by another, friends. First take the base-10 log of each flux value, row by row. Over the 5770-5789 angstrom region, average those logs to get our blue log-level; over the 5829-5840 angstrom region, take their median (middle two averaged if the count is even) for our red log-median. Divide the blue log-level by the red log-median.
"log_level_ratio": 0.94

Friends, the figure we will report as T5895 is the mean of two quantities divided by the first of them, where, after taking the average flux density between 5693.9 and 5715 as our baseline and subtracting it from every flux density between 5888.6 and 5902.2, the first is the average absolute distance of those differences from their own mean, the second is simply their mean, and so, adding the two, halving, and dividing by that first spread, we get -2.8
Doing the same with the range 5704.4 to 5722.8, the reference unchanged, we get 1.0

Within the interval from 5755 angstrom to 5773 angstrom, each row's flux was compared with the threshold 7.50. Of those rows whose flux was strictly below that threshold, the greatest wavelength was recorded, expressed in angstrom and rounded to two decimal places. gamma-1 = 5771.79 angstrom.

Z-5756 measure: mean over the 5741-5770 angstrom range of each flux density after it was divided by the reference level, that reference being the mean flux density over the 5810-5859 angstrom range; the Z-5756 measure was 0.99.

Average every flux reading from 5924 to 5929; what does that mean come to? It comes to 7.75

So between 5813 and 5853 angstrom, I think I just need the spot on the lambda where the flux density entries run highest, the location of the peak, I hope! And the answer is 5833.25 angstrom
